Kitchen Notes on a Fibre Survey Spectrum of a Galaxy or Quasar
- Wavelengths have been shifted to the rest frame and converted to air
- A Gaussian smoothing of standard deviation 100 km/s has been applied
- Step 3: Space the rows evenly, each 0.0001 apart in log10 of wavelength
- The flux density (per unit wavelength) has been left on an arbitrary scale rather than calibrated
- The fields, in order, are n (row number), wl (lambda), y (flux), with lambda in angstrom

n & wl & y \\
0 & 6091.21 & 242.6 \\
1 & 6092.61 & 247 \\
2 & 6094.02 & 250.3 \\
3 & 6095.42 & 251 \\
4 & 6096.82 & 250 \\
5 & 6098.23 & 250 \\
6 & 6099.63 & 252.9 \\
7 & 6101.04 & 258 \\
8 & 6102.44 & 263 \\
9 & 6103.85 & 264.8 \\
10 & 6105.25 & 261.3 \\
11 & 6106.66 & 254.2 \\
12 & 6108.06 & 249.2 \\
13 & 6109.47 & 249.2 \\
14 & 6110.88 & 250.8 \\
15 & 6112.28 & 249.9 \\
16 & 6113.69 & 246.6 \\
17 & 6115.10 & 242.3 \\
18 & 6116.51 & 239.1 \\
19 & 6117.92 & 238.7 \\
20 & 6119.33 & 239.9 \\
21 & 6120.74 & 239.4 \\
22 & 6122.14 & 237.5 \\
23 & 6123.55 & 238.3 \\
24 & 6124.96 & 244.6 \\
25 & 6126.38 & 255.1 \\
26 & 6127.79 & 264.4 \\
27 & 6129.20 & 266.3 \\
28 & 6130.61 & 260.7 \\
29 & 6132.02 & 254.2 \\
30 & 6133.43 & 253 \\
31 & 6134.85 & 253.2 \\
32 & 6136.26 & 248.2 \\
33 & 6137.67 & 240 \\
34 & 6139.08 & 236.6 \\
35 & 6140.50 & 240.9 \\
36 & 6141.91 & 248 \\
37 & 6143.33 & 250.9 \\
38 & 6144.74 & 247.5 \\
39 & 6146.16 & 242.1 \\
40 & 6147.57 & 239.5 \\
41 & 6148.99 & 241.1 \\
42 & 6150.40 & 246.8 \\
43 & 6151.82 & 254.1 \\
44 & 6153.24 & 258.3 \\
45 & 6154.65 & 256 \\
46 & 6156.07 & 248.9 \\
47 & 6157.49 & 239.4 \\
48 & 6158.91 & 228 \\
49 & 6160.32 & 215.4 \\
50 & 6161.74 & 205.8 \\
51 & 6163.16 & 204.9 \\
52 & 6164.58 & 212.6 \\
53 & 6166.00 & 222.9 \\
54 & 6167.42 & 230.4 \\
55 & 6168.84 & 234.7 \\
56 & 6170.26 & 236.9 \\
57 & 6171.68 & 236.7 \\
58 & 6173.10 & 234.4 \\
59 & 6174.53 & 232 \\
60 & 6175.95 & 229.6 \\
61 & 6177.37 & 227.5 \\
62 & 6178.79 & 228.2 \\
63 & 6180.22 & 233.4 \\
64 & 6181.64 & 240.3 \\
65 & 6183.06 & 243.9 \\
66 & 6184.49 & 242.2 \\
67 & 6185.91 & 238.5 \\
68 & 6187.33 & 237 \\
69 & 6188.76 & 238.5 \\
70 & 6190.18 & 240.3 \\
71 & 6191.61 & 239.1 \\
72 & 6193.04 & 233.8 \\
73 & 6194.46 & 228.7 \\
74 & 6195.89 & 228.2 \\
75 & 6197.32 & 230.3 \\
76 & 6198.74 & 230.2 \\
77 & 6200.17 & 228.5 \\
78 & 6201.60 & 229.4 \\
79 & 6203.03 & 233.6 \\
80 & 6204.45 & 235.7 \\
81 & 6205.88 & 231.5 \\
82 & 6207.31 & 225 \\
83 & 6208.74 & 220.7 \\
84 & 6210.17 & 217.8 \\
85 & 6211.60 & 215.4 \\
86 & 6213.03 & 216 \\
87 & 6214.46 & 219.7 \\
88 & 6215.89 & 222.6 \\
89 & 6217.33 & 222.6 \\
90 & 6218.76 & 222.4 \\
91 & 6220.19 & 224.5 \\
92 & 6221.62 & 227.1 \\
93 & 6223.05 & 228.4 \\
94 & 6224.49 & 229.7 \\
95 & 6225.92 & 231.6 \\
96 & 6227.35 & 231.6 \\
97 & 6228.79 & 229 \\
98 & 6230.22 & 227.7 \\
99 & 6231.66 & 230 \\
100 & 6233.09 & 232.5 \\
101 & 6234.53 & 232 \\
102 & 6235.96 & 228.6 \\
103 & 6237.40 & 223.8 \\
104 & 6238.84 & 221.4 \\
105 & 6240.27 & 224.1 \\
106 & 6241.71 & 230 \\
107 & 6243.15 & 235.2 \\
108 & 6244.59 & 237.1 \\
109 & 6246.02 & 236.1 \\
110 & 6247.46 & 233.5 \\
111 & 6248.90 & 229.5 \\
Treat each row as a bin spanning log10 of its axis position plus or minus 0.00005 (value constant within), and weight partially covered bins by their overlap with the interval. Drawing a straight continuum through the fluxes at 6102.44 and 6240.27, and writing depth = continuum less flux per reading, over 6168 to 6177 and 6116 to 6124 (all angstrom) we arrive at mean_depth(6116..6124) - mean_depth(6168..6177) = 10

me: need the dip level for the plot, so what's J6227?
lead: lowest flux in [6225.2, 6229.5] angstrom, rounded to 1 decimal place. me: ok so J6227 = 229.0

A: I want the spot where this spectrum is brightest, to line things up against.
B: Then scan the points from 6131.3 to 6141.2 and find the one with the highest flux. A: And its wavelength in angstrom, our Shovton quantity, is 6132.02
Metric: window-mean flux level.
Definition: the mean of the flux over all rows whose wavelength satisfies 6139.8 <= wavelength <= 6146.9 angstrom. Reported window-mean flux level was 246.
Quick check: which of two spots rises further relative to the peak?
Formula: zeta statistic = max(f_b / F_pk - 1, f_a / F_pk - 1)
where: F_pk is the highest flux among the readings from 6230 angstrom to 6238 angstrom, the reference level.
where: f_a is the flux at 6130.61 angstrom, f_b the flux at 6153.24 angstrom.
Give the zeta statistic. 0.121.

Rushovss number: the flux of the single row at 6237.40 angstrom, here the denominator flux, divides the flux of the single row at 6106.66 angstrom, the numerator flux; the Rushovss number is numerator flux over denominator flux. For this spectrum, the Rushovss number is 1.14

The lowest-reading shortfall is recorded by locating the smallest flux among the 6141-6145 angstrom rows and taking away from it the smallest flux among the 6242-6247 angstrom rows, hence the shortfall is 12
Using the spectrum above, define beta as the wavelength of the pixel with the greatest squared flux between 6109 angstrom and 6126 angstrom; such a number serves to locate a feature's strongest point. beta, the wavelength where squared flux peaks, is 6110.88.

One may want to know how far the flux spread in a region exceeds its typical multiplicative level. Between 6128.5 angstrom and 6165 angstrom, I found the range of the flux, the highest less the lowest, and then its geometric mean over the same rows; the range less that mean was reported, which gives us -180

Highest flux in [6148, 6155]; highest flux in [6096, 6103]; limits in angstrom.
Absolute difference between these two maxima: 5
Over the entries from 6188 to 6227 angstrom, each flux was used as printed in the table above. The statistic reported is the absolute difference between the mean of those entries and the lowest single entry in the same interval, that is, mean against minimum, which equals 12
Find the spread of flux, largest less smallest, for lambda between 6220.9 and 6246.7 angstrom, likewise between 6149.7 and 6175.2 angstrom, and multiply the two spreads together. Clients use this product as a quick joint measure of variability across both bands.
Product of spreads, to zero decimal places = 838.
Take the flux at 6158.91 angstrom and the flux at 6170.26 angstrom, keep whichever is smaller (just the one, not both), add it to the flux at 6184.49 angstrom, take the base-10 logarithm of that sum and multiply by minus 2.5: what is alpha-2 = -6.68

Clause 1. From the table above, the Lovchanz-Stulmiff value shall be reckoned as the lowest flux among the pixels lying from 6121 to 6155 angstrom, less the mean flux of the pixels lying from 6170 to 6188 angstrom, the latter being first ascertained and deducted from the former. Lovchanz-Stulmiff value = 1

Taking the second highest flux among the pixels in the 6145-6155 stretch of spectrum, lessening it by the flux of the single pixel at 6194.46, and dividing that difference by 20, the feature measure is 1.4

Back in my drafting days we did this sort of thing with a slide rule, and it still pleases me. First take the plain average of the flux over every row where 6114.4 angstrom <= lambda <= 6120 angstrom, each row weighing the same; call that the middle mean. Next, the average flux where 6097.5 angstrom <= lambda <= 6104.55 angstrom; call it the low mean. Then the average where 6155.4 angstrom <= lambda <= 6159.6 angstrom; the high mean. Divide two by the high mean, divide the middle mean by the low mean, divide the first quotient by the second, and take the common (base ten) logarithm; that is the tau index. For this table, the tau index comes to -2.05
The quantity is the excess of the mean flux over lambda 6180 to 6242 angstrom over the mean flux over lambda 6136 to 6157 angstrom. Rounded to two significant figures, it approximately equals -17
